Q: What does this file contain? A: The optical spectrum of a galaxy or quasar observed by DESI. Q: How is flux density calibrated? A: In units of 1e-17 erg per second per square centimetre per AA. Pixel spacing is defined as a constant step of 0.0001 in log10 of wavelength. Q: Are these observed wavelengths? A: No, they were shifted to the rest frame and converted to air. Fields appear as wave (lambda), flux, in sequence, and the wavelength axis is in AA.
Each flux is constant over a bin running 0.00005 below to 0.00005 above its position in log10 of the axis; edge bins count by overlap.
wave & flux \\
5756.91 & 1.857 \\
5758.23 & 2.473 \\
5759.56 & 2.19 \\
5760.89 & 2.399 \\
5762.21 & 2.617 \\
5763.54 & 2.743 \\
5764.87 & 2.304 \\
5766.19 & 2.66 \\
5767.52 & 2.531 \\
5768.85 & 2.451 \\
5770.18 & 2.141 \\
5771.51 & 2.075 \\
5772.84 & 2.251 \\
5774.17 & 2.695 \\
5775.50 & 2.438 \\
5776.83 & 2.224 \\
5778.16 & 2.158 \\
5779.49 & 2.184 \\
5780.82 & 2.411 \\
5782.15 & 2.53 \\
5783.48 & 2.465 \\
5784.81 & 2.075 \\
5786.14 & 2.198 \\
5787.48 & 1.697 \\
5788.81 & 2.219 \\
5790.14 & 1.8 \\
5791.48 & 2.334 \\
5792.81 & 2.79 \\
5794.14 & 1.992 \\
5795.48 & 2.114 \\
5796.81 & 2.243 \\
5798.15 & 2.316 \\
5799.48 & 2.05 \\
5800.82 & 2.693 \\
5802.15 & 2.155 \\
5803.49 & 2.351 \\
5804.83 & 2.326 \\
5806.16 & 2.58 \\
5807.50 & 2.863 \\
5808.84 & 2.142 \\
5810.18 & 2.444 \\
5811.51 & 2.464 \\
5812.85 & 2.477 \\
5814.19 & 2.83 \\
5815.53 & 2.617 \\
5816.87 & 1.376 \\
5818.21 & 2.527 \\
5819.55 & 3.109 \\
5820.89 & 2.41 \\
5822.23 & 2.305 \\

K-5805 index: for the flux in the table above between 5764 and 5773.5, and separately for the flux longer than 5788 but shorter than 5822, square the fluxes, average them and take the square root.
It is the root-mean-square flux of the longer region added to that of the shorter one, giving 4.75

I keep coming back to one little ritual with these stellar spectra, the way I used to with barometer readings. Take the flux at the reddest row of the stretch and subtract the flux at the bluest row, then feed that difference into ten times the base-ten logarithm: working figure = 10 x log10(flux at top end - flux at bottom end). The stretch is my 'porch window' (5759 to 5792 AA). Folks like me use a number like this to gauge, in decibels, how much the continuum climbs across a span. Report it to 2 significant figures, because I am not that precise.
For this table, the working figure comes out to -8.4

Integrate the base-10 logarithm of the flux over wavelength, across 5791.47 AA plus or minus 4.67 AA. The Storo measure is 3.03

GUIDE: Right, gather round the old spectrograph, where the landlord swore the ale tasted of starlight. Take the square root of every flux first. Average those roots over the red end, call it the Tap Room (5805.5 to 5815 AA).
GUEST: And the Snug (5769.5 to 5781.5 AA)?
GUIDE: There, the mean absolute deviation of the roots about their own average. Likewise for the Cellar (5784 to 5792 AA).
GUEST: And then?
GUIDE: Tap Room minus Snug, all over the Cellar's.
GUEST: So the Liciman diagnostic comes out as 21.3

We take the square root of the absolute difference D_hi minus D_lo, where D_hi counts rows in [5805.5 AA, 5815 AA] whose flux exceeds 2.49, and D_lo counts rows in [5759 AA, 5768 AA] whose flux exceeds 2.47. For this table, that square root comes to 1.0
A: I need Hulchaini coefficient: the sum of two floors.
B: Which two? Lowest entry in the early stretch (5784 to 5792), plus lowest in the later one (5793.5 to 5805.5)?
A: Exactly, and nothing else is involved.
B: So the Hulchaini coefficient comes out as 3.7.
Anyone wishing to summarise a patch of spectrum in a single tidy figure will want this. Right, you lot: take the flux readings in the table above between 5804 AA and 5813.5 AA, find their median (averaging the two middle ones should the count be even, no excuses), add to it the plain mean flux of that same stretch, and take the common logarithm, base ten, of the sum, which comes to 0.693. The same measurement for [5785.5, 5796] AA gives 0.633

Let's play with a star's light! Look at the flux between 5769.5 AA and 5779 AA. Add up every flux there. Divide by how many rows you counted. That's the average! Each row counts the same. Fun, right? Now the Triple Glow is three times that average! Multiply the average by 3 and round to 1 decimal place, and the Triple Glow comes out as 6.8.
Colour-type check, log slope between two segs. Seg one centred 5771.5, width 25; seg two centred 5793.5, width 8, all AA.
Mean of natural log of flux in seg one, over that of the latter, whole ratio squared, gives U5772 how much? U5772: 1.227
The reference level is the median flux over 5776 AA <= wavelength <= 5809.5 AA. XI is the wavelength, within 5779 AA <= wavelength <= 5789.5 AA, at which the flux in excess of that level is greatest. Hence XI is 5782.15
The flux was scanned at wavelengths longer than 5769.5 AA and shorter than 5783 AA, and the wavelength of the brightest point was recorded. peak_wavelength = 5774.17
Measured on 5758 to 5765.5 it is 5763.54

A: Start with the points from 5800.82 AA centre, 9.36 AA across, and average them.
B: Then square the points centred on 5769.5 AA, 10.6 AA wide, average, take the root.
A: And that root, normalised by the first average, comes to 1.04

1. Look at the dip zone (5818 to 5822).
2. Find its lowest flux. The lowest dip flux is 2.41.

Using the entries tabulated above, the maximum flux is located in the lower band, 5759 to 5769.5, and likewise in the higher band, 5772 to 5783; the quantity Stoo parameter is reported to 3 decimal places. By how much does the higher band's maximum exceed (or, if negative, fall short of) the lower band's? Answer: -0.048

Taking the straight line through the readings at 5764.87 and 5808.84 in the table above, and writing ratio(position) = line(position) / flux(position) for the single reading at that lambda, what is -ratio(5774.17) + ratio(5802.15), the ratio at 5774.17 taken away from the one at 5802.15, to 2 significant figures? 0.16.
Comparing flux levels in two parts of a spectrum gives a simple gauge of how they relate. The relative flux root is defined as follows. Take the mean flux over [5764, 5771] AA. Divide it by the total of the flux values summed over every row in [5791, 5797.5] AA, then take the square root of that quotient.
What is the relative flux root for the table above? 0.459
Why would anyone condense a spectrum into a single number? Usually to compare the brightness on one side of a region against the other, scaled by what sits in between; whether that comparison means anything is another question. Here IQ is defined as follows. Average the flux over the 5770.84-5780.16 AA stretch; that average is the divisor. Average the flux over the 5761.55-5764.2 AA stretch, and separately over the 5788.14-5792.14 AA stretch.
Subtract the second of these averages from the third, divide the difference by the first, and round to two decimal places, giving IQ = -0.25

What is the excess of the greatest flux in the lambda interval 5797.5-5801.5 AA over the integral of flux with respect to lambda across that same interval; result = -6.7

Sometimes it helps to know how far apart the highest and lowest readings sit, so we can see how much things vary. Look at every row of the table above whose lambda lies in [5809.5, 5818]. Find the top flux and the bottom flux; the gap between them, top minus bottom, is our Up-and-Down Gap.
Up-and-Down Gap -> 1.45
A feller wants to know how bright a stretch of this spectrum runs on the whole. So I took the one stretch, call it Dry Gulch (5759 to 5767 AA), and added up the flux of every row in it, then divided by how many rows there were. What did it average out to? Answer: 2.49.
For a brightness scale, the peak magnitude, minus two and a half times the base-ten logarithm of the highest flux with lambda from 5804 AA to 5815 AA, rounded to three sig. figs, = -1.14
